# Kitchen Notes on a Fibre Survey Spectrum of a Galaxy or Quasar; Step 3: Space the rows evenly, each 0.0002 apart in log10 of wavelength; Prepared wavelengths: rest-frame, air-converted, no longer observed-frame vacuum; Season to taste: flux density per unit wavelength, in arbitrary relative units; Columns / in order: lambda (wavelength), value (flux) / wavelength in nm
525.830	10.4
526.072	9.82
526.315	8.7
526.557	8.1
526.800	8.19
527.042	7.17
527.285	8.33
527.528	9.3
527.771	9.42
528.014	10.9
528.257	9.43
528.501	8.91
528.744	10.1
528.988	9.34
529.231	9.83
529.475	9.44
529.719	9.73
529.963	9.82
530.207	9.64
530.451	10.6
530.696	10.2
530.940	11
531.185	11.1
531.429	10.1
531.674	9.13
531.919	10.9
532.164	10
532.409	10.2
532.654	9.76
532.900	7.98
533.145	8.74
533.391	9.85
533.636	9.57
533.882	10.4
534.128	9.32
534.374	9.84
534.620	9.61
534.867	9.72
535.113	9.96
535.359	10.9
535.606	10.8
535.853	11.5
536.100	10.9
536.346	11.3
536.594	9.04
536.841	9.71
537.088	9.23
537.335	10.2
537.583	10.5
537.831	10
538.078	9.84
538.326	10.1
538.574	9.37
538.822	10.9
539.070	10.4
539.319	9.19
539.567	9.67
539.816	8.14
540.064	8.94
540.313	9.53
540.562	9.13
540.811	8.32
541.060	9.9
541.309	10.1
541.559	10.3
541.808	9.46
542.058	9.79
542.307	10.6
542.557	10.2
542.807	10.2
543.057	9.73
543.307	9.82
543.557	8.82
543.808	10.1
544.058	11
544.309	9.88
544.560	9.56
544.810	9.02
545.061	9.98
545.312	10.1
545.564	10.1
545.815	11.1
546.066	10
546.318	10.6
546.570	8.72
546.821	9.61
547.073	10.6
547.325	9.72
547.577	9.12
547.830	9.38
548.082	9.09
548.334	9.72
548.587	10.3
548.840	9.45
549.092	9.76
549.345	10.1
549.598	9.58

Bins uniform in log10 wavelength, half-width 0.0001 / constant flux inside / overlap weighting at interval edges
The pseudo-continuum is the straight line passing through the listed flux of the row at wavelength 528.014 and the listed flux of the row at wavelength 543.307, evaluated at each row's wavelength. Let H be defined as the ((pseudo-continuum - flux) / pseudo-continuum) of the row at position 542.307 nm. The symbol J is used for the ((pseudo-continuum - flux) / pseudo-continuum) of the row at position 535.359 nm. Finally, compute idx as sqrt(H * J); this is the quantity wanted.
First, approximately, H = -0.07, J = -0.05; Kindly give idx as 0.060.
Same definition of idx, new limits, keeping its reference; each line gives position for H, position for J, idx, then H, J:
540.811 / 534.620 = 0.115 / 0.17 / 0.08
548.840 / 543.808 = 0.008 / 0.00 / -0.03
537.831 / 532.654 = 0.039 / 0.02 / 0.08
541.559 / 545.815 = 0.074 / -0.04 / -0.15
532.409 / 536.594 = 0.067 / 0.04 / 0.12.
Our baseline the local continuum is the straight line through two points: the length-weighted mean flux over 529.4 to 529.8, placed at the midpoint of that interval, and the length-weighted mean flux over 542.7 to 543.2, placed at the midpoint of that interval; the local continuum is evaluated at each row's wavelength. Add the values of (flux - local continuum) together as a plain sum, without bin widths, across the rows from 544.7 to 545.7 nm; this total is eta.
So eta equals -1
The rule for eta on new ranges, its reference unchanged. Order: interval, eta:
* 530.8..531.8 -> 3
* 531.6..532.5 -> 2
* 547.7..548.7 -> -2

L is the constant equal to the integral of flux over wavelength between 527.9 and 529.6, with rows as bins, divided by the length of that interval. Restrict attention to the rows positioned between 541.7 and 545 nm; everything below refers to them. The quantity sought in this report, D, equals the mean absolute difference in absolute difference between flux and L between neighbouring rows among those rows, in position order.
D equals 0.48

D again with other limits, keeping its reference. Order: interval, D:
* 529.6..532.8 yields 0.47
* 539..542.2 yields 0.57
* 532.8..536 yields 0.40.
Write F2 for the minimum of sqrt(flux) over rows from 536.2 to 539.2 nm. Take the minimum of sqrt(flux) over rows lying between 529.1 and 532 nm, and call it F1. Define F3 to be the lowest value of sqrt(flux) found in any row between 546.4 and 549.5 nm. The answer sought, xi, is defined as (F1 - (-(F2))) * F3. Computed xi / 17.8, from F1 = 3.02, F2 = 3.01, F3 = 2.95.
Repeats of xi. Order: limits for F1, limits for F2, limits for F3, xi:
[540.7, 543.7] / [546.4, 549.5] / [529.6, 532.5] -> 17.6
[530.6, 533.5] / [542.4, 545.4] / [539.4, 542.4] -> 16.5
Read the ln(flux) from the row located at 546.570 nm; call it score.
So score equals 2.17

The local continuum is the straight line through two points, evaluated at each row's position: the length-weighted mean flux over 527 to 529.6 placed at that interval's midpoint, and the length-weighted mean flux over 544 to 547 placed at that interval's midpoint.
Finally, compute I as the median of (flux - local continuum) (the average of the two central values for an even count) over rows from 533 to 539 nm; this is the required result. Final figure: 0.31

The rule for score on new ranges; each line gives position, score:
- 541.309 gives 2.31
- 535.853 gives 2.44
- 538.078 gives 2.29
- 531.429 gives 2.31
